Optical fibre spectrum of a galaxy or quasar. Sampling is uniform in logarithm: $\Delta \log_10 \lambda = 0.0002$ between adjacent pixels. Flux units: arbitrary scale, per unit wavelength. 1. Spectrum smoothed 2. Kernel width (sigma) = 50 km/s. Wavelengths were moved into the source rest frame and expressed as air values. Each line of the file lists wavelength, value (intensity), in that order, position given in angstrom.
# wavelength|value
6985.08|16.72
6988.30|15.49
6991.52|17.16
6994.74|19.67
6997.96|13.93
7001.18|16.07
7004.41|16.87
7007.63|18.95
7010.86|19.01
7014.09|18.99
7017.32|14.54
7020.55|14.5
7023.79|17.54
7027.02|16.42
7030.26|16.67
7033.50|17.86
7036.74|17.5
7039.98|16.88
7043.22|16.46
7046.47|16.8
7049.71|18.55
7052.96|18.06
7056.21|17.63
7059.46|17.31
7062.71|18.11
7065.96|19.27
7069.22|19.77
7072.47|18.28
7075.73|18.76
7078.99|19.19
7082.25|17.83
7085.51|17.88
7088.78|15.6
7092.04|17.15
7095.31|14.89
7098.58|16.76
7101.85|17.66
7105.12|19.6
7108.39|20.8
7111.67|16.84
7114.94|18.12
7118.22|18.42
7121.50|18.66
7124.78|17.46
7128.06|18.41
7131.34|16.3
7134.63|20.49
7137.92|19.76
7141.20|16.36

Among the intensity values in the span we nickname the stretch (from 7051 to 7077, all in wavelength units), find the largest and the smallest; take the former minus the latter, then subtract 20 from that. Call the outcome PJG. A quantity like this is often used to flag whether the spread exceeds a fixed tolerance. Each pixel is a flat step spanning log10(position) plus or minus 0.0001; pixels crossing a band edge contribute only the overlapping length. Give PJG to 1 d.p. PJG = -17.5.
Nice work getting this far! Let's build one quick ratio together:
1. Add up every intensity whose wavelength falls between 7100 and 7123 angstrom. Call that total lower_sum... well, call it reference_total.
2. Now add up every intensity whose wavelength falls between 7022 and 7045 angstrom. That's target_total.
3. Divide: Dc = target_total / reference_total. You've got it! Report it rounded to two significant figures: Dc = 0.92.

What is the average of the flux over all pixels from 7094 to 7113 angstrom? 17.8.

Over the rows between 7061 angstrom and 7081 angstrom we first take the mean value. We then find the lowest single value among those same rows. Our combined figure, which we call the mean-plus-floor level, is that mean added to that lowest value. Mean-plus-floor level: 37.0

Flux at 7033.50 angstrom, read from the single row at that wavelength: 17.86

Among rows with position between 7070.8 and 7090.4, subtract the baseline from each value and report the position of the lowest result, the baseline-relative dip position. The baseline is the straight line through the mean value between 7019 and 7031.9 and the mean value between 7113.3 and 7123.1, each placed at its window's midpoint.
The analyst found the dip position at 7088.78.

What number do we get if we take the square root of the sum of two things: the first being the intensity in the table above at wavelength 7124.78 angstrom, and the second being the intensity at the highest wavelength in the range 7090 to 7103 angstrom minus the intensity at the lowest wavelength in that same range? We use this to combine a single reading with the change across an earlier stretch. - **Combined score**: 4.2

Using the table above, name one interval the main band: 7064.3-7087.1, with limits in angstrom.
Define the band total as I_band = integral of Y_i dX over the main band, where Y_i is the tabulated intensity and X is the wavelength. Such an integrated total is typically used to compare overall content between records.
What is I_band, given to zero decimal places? 427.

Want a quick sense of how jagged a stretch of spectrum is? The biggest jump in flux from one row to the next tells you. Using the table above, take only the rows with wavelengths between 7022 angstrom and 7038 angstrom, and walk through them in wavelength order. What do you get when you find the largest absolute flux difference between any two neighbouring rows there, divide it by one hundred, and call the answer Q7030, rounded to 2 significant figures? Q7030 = 0.012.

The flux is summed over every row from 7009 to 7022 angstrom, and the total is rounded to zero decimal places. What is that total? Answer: 67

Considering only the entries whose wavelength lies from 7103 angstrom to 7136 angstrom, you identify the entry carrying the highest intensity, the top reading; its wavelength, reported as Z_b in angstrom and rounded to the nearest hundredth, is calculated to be 7108.39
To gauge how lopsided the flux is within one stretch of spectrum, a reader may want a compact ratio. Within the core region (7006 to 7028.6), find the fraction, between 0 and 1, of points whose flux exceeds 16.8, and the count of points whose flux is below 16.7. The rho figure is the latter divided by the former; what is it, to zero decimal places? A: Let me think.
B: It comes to 5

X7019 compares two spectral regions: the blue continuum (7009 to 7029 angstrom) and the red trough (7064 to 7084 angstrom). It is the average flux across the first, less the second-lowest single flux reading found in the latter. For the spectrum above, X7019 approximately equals -1.4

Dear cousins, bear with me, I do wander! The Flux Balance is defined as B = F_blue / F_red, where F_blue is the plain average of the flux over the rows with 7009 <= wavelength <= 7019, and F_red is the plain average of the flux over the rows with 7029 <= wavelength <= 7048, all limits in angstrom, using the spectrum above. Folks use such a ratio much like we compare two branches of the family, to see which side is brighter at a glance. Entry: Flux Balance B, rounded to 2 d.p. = 1.03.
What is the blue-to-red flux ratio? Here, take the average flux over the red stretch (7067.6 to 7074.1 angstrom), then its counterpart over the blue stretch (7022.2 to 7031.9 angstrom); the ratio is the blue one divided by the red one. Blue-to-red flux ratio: 0.89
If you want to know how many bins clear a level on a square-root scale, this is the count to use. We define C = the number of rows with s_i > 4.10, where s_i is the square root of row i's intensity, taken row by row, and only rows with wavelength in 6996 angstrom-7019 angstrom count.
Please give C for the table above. 4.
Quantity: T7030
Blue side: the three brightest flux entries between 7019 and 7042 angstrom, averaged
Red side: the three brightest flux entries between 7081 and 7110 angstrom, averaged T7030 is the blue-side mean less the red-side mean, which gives -1.8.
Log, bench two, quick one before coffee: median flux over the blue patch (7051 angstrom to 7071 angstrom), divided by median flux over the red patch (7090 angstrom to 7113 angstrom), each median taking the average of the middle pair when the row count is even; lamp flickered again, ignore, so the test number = 1.05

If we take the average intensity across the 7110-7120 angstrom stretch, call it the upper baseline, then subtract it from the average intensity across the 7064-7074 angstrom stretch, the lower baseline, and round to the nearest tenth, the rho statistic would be 1.3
